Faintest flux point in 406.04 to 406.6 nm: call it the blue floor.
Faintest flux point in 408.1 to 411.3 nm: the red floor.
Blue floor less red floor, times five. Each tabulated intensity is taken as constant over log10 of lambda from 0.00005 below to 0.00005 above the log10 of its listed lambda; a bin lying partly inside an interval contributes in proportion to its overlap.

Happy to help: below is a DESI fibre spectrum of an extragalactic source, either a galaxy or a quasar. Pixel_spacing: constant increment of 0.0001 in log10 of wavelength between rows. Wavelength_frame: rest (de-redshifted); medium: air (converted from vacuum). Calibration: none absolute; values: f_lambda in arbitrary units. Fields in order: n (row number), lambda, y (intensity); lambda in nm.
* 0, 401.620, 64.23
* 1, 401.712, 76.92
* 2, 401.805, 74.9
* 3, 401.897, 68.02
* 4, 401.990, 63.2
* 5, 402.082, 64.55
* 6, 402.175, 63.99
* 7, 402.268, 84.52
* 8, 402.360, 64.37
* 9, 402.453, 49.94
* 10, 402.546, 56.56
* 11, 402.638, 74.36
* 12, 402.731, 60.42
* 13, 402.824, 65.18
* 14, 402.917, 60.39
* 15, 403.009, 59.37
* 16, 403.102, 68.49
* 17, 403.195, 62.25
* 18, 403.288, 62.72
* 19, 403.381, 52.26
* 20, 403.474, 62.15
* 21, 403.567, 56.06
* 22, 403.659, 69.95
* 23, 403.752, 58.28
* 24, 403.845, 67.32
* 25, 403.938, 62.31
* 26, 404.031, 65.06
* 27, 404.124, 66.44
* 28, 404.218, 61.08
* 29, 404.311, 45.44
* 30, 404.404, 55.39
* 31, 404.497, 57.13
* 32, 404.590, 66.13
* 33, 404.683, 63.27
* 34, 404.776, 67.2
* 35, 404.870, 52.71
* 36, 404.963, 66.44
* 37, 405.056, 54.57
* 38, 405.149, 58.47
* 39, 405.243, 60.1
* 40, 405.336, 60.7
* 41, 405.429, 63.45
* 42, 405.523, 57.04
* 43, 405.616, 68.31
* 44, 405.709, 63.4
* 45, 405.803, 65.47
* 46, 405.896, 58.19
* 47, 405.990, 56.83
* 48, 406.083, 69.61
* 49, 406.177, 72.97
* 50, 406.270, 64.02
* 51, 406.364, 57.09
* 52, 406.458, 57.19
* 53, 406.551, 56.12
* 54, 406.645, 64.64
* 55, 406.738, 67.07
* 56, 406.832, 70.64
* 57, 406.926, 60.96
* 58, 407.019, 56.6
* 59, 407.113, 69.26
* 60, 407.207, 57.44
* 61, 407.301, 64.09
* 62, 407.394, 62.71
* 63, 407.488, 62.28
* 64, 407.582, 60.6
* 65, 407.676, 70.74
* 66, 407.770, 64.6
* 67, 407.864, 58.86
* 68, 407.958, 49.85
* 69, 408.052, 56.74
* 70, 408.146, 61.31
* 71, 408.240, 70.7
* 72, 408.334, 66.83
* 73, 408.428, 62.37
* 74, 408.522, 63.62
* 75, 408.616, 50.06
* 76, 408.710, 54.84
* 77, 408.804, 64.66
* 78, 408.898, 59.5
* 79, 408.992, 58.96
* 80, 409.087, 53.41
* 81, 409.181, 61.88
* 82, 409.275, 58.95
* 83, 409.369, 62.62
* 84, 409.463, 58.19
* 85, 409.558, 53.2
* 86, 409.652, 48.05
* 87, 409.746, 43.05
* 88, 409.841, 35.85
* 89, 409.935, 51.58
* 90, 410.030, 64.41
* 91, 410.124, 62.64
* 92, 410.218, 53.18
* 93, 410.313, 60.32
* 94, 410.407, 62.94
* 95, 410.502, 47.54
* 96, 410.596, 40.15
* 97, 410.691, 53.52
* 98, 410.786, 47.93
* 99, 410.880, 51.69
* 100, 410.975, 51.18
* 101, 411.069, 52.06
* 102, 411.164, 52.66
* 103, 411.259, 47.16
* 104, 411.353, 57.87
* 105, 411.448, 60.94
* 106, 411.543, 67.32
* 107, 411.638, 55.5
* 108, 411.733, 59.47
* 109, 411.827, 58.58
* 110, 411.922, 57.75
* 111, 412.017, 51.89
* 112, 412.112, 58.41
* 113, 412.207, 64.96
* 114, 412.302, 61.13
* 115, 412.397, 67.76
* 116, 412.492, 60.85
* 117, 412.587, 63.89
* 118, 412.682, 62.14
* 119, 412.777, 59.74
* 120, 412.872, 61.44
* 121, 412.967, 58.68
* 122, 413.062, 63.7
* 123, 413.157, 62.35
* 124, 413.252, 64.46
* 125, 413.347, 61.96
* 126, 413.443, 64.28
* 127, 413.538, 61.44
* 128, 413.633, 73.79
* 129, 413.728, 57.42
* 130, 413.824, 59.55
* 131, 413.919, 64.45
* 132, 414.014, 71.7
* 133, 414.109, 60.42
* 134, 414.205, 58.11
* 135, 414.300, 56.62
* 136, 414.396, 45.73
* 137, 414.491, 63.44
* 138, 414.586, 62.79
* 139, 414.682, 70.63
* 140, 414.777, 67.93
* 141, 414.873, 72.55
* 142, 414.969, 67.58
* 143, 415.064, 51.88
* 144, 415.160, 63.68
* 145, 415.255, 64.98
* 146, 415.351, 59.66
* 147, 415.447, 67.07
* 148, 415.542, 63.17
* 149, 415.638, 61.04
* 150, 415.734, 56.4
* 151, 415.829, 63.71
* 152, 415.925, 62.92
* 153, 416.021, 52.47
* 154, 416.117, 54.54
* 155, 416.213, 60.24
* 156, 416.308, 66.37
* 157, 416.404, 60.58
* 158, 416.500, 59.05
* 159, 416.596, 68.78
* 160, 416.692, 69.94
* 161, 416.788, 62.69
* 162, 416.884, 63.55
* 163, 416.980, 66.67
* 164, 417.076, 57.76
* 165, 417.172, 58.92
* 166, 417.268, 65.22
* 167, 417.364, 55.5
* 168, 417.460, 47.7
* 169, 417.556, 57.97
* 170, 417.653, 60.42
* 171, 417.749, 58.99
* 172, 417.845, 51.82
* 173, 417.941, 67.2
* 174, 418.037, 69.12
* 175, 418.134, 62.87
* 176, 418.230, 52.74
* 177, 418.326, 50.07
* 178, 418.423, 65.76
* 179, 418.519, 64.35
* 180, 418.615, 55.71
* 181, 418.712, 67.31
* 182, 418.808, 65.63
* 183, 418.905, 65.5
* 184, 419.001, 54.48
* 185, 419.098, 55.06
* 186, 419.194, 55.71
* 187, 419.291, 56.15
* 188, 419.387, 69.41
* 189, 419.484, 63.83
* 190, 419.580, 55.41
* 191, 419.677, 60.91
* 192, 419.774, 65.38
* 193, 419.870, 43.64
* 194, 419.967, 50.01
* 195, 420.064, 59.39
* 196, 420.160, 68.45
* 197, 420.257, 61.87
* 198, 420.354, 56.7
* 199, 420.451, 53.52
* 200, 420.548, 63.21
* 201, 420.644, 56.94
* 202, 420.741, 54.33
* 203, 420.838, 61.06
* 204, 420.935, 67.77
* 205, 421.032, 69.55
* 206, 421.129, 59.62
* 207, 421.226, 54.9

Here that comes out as 101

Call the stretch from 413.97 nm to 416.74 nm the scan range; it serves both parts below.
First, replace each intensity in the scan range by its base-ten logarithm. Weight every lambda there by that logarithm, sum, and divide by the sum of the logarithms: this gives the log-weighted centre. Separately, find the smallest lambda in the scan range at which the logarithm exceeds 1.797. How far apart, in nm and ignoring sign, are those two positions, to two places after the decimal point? 1.34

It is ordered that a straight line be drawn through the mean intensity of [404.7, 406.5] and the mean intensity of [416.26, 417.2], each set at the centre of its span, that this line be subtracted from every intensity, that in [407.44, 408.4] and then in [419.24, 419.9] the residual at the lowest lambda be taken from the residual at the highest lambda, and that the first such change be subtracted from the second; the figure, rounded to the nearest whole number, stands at -17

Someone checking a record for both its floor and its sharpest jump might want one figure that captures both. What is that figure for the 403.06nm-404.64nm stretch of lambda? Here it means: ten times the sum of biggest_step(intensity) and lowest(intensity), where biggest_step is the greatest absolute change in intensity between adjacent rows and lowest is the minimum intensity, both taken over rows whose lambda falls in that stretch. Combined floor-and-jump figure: 611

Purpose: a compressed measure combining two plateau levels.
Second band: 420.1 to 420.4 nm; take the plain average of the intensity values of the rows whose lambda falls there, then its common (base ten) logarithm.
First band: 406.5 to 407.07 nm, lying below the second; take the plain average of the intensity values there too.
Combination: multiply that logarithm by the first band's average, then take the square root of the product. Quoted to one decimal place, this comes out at 10.6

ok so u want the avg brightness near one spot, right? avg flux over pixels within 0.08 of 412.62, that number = 63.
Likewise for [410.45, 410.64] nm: 44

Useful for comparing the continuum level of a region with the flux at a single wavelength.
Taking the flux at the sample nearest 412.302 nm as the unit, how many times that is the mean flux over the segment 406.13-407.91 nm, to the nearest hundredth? 1.03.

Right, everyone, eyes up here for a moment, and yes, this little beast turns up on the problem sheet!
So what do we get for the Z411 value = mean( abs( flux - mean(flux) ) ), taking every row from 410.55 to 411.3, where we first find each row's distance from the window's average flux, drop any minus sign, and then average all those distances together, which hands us 3.3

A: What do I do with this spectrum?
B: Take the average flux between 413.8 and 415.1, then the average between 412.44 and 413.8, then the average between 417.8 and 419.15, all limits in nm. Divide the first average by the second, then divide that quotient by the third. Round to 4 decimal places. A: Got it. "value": 0.0165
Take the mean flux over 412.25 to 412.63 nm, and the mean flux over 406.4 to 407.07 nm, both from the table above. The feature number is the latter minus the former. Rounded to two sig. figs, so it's -1.5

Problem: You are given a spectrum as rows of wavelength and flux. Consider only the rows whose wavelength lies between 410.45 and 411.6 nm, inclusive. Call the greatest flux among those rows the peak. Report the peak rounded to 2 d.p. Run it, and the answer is 67.32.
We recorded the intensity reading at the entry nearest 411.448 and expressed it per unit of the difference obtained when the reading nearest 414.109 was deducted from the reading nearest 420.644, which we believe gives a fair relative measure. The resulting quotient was -18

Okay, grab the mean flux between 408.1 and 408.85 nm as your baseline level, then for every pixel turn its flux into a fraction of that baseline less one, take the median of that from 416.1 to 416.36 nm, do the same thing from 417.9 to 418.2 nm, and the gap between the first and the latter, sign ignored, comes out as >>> 0.11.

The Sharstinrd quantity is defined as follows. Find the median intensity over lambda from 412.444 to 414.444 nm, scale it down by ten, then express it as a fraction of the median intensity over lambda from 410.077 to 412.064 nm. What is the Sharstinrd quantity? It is 0.115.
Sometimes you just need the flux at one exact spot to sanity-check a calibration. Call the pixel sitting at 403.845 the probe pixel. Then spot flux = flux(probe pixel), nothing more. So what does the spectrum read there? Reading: 67.32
